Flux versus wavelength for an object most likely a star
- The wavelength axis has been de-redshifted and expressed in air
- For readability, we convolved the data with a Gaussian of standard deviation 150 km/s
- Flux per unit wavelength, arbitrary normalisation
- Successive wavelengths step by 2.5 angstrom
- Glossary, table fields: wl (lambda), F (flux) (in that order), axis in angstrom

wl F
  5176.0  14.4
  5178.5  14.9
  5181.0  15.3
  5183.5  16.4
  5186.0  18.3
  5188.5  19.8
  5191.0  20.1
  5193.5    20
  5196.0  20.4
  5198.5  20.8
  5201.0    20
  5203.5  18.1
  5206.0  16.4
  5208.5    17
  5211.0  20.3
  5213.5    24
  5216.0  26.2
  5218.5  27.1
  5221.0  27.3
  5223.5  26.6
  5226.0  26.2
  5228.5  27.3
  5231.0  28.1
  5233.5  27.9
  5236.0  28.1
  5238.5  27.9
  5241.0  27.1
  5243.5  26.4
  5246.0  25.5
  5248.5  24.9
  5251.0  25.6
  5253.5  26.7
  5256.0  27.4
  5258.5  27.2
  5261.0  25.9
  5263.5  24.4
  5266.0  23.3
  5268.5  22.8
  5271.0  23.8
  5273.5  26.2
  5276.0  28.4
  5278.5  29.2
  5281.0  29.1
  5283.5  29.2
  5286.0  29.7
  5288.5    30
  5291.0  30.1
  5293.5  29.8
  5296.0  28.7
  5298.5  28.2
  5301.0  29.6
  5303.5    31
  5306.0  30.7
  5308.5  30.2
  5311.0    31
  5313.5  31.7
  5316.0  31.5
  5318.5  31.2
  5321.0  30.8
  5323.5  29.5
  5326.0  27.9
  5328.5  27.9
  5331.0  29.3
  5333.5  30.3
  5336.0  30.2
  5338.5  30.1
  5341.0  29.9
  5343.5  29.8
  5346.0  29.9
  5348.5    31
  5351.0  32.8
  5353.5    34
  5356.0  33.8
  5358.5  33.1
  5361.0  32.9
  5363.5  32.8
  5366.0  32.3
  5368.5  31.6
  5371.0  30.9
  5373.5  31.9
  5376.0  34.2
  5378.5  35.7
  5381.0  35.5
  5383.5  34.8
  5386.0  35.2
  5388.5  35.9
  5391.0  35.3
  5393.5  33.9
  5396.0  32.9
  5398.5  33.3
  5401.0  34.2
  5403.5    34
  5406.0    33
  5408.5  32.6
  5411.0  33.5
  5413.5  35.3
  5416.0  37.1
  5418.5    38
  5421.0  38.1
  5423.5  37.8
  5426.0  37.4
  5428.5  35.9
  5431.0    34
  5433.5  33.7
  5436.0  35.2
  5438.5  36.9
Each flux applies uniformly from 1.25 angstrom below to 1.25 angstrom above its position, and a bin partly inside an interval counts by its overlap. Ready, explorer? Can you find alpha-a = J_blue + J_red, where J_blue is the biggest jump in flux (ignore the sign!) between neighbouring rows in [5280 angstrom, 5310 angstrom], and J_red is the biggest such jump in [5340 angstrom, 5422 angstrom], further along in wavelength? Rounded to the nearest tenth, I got 3.7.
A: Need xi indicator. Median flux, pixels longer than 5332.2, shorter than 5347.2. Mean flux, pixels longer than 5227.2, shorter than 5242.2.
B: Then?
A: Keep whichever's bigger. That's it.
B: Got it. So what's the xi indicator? 30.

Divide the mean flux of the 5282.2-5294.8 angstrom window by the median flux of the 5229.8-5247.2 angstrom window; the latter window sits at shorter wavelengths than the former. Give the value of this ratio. 1.07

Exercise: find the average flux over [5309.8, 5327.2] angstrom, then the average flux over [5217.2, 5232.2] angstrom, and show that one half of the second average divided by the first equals 0.44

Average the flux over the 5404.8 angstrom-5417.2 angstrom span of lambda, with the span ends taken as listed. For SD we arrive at 34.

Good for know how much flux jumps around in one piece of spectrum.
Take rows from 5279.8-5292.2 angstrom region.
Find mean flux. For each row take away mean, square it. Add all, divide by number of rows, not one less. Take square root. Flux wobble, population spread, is 0.4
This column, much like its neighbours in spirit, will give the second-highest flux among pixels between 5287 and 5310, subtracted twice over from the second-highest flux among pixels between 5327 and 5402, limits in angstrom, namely -26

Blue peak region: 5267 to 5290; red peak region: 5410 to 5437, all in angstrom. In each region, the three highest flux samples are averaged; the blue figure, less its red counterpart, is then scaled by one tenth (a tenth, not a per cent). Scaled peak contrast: -0.83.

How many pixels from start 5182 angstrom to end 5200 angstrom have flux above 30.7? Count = 0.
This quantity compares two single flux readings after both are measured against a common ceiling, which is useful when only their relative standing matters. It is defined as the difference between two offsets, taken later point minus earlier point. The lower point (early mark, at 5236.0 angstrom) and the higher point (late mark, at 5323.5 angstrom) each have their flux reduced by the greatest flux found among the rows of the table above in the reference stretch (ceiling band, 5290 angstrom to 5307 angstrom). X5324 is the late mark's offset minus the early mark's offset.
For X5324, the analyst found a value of 1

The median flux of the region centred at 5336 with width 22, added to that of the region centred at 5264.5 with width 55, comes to 56.8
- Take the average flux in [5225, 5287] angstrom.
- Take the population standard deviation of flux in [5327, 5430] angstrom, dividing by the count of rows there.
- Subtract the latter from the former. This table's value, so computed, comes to 24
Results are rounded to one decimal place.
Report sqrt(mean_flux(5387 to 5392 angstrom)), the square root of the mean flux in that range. 6.0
